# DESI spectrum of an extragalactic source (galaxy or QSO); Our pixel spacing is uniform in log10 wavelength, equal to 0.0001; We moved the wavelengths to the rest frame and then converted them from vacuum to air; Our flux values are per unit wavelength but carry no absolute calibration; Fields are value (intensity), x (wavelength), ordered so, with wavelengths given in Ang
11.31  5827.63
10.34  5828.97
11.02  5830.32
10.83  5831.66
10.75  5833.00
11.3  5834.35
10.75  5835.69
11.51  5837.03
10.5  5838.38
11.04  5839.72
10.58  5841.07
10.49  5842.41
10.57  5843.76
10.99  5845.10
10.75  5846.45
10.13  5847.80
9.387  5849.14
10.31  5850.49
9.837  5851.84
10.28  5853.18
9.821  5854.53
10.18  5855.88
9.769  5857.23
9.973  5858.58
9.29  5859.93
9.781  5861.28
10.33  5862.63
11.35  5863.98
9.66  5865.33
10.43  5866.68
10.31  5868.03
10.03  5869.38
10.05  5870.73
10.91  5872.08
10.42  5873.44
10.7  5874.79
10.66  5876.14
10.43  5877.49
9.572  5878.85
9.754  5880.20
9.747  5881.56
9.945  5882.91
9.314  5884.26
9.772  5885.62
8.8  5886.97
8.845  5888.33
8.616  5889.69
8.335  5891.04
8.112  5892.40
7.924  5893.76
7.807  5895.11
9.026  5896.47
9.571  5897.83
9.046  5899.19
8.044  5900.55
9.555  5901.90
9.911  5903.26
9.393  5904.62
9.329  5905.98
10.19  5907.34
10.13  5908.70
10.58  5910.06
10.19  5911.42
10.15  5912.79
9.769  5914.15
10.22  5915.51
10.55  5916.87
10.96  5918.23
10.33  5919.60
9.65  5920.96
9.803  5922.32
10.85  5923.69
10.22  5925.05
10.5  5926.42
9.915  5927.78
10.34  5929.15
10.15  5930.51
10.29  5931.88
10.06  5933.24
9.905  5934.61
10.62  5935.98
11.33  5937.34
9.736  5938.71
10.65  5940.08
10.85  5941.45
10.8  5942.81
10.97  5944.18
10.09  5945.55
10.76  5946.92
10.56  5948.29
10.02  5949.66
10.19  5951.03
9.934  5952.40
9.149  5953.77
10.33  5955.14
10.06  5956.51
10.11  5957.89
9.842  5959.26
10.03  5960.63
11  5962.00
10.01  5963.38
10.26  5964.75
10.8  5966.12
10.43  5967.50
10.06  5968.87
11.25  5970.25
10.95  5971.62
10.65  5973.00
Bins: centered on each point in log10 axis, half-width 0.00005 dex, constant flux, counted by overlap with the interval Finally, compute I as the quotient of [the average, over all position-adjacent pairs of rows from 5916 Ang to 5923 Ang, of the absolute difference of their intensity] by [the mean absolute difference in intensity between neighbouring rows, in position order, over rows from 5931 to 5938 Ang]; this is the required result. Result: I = 1.03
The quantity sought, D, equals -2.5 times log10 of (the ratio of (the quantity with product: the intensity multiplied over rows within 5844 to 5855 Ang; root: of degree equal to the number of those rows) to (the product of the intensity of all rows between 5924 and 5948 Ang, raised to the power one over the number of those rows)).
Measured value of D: 0.03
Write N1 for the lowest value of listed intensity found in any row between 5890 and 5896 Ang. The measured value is 7.807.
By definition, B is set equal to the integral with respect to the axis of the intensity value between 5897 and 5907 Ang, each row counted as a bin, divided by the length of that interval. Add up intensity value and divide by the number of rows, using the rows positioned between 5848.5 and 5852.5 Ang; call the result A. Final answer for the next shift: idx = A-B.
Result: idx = 0.6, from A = 9.8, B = 9.3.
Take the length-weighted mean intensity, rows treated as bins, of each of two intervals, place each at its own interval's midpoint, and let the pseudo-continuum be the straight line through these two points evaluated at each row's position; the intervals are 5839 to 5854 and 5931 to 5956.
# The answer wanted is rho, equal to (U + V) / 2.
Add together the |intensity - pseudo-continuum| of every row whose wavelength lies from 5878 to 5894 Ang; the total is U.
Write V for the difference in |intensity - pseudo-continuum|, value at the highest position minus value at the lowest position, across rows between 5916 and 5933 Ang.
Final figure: 7.8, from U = 15.7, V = -0.13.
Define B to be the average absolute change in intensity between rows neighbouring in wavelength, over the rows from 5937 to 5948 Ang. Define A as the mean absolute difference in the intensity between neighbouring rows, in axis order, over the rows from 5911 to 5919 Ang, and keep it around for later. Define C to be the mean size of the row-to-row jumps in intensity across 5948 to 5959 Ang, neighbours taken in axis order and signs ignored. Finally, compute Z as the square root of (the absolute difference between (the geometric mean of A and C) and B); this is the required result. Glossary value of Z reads 0.50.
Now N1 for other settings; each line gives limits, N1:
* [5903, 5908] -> 9.329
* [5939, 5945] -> 10.65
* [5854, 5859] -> 9.769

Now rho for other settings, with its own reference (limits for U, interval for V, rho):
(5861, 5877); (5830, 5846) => 2.2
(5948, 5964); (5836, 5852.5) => 2.0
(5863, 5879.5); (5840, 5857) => 2.3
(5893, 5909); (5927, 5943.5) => 7.2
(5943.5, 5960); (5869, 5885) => 2.6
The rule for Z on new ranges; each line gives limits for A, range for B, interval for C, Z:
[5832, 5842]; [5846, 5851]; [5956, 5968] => 0.47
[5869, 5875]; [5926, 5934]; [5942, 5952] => 0.33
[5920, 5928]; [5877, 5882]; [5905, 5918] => 0.31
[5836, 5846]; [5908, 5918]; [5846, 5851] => 0.48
